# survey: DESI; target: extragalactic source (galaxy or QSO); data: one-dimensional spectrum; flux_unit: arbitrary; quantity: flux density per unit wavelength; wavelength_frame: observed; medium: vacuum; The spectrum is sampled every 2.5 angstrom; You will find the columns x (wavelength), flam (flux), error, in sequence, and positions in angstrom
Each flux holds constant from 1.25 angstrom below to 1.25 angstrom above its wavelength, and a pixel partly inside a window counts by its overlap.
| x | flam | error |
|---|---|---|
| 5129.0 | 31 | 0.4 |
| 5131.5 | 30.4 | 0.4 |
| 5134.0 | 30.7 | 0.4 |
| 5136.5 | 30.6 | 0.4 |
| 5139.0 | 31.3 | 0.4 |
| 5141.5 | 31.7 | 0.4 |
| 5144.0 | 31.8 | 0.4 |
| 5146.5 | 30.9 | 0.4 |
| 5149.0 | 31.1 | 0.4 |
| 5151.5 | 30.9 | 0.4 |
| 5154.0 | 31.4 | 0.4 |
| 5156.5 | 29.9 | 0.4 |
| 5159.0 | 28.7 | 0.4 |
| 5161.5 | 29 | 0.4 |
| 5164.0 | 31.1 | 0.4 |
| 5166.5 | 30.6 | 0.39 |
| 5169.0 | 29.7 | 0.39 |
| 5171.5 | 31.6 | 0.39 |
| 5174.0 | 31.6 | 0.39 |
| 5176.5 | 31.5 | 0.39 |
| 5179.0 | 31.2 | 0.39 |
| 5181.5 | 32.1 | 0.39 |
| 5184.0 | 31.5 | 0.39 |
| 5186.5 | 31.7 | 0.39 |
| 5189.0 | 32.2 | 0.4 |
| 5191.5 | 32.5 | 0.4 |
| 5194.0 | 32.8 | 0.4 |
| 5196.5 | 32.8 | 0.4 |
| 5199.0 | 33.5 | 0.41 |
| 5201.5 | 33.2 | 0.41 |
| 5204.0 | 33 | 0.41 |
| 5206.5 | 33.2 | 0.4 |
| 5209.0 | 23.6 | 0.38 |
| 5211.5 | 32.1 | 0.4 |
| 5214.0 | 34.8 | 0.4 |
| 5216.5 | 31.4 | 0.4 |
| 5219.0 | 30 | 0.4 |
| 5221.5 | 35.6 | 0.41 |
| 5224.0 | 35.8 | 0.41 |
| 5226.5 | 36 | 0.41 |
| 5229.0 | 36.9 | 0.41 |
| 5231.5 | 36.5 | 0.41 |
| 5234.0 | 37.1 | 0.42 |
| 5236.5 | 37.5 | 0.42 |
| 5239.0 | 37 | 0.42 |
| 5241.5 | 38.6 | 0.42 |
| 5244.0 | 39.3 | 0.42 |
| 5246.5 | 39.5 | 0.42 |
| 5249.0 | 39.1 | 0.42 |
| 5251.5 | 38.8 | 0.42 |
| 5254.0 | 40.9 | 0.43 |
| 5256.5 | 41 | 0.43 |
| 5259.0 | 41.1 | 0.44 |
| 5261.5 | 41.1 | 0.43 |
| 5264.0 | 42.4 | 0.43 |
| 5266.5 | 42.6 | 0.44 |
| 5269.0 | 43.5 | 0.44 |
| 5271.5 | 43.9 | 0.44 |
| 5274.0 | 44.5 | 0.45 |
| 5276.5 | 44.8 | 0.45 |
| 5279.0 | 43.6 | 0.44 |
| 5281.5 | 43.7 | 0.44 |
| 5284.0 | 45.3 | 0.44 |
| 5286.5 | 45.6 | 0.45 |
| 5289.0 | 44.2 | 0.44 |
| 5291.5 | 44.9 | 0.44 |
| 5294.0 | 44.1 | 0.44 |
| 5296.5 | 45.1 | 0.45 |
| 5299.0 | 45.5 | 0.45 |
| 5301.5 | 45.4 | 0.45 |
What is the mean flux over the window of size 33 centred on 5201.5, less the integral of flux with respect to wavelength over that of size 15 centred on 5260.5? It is -591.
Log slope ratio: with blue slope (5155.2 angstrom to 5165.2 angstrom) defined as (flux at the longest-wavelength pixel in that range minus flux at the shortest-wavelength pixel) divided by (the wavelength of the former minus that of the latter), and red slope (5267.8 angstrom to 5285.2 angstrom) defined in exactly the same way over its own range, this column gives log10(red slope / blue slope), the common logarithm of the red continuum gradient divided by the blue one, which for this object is -0.1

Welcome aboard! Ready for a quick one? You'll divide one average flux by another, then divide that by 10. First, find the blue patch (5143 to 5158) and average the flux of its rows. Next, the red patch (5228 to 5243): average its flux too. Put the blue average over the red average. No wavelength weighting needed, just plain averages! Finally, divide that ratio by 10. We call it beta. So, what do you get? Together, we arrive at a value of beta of 0.083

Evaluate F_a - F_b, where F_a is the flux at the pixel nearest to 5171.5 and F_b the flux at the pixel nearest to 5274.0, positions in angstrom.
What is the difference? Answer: -13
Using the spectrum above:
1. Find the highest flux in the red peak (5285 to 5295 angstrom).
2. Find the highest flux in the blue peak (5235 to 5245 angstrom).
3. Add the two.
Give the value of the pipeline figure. 85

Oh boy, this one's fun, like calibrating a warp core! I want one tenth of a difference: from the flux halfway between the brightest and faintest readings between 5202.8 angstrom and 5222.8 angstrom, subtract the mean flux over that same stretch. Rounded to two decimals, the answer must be -0.21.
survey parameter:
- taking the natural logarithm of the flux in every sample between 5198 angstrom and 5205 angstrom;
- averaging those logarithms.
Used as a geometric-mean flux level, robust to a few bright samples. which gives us 3.50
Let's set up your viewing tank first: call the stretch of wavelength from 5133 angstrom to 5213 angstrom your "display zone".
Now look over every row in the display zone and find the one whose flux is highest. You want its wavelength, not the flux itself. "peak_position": 5199.0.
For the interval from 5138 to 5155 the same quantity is 5144.0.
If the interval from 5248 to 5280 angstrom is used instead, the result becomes 5276.5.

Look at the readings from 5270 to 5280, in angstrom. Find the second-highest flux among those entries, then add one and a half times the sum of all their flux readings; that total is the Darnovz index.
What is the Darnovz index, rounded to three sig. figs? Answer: 310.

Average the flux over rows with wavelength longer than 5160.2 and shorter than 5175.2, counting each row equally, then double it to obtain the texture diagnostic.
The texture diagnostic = 61.2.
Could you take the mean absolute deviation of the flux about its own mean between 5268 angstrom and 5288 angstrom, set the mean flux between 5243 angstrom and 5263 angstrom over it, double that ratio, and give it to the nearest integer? 117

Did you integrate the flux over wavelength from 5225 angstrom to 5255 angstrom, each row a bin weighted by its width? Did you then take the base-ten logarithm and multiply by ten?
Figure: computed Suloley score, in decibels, 30.6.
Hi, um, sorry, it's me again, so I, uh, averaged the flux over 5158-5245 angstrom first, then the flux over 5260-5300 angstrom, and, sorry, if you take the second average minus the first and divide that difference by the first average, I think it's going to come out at 0.33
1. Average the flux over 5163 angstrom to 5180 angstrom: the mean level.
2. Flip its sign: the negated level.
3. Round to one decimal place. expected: -31.0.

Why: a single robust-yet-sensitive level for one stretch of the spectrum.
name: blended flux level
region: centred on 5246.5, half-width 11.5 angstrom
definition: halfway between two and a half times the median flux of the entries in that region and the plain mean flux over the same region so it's 68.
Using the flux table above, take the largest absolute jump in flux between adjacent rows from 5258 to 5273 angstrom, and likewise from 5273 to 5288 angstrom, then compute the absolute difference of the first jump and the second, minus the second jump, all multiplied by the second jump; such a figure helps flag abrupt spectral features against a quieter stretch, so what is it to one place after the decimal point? -2.1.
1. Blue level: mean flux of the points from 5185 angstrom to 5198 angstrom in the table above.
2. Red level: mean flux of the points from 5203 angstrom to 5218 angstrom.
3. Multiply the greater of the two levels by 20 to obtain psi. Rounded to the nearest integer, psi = 648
